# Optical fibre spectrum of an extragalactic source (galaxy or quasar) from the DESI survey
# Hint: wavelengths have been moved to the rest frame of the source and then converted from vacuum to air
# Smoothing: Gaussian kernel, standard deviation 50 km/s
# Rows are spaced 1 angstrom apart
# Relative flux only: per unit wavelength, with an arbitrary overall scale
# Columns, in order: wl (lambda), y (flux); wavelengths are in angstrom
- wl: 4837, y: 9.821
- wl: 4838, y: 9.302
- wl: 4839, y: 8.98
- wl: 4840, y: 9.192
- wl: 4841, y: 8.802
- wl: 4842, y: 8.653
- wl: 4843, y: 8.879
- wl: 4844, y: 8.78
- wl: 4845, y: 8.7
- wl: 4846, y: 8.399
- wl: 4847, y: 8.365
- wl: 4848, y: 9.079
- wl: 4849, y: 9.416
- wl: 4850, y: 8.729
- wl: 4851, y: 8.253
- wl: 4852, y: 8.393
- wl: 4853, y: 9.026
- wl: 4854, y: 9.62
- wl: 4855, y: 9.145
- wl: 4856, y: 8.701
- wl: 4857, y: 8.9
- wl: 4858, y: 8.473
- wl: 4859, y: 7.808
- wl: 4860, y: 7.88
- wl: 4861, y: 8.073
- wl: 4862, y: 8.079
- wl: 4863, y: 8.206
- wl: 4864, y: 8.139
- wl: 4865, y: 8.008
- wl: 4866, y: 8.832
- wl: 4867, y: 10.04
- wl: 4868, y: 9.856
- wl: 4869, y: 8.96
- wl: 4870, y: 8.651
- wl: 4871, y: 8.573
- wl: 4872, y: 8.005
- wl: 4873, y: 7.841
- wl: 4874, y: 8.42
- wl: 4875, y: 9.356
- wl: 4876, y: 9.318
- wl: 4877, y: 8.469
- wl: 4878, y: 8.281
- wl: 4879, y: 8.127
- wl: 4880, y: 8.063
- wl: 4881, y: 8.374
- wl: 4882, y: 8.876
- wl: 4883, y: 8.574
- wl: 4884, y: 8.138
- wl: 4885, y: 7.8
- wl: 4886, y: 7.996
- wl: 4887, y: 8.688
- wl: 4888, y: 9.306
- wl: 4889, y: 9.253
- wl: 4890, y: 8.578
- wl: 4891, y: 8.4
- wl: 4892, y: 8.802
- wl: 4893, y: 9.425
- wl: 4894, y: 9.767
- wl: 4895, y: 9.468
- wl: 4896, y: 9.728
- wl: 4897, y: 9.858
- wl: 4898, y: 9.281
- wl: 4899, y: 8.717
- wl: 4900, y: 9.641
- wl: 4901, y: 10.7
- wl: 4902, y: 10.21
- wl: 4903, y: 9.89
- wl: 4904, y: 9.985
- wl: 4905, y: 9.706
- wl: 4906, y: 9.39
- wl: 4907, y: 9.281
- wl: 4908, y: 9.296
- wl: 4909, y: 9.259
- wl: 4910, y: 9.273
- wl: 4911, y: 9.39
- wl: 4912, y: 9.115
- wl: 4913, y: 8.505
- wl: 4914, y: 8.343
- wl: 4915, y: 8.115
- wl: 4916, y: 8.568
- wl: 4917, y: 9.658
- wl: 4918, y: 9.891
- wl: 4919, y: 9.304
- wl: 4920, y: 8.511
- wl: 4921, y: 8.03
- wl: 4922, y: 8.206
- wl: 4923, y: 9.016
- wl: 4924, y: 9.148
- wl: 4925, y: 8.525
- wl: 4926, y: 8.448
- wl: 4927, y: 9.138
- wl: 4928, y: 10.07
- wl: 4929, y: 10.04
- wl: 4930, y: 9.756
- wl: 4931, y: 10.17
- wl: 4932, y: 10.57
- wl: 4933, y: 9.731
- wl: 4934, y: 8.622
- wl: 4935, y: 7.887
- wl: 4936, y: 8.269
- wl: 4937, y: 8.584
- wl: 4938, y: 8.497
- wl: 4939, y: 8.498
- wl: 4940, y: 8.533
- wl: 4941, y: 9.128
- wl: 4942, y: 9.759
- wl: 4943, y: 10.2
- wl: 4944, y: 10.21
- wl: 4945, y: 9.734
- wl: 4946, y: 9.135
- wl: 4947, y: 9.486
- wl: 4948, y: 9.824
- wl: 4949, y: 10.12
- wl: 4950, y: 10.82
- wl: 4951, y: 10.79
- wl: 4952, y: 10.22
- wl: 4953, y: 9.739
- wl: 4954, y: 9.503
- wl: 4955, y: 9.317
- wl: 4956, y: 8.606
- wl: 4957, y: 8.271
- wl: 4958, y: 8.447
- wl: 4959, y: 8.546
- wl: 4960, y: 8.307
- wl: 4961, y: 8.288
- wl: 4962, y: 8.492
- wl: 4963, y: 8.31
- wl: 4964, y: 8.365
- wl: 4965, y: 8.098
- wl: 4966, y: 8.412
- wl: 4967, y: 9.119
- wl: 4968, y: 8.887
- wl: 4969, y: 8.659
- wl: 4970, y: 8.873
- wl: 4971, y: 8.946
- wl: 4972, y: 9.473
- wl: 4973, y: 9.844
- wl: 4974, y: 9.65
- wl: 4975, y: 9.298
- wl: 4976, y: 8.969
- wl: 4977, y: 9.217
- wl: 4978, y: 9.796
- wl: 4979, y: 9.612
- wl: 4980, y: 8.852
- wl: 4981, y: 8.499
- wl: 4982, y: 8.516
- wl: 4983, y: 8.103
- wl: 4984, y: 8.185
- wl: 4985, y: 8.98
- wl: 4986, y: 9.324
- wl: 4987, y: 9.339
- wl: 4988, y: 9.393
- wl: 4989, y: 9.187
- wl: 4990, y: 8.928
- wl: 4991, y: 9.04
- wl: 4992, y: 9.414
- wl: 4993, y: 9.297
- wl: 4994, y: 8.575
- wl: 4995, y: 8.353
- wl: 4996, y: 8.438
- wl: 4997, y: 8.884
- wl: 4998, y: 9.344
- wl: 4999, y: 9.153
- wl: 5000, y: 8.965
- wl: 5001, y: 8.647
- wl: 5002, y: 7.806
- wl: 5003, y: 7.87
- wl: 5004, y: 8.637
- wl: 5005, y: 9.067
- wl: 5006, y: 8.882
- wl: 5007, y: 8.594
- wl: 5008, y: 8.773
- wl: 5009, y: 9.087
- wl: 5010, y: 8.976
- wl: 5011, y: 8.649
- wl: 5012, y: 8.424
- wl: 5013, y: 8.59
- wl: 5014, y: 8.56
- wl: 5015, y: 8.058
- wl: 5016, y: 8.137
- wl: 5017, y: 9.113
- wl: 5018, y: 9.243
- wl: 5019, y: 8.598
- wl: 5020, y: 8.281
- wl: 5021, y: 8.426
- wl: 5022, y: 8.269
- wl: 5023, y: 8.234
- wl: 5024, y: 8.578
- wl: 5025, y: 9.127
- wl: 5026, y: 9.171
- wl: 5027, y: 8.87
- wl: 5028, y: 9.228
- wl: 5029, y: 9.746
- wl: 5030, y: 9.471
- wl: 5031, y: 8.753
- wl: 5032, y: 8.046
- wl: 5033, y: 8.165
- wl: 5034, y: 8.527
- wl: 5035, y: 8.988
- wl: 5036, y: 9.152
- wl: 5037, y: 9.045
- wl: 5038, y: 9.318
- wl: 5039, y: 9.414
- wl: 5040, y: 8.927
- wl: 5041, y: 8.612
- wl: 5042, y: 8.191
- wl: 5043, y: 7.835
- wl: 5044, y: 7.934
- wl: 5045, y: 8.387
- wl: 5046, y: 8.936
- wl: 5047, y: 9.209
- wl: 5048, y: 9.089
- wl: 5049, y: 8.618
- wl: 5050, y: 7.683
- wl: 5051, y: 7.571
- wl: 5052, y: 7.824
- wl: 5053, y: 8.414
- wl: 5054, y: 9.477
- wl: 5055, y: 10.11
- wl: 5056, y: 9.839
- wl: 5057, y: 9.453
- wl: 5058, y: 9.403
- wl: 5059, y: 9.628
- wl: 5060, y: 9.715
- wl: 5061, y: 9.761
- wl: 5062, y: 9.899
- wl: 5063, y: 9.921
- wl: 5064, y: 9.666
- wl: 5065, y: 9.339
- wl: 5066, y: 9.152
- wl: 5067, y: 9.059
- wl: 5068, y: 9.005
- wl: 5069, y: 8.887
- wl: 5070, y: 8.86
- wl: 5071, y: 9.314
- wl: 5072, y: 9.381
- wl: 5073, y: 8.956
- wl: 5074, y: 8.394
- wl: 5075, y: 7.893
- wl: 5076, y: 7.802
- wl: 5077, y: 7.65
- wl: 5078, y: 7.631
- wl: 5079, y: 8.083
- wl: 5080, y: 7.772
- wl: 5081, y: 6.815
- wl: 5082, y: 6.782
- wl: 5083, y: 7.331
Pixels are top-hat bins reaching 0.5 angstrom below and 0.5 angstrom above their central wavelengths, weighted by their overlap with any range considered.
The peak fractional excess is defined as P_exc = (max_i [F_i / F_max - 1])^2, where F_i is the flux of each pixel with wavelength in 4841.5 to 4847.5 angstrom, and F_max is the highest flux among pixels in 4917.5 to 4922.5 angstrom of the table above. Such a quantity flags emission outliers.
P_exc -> 0.0105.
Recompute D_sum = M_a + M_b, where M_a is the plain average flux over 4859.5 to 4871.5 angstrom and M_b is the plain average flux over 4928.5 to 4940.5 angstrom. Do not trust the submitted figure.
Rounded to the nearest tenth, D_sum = 17.7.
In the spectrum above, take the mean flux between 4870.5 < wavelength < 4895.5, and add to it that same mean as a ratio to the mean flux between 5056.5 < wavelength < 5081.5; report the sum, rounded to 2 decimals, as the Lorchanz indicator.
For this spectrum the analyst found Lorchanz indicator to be 9.61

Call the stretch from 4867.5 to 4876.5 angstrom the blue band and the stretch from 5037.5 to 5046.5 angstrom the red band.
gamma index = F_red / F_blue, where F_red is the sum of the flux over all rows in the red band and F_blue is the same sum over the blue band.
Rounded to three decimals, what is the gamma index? 0.982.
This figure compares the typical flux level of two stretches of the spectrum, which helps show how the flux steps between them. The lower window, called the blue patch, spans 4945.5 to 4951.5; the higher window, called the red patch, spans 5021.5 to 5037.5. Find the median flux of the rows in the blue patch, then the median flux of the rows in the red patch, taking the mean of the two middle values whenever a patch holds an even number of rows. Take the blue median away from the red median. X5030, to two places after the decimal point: -1.04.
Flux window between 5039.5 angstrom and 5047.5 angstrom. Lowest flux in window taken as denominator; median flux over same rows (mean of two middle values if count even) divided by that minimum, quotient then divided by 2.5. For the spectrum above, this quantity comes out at 0.434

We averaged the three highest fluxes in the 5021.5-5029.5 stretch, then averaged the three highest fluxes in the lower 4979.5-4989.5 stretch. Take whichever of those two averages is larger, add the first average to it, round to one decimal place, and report 18.8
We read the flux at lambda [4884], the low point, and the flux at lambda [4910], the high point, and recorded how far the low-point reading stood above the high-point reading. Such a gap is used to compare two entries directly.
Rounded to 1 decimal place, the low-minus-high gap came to -1.1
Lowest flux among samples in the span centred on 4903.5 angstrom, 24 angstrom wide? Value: 8.115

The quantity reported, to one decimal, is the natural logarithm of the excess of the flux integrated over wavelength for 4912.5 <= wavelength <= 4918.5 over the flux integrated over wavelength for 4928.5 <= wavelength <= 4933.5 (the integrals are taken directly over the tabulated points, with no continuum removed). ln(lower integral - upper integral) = 1.0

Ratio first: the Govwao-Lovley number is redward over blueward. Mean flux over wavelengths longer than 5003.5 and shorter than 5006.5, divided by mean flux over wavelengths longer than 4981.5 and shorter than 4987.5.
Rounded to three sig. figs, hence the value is 1.01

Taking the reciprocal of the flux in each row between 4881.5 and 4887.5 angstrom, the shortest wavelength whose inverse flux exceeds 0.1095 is 4882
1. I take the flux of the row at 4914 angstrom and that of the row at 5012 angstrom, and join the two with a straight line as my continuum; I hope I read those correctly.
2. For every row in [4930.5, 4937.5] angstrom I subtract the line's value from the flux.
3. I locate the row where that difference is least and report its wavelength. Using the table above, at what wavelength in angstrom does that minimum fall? 4935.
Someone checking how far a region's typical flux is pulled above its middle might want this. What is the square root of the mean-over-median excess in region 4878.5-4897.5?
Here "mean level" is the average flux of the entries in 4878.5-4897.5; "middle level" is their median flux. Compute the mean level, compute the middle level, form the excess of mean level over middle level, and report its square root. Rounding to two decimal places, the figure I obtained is 0.34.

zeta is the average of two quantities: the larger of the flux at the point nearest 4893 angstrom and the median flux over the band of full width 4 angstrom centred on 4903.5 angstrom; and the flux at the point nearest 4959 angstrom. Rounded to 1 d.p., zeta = 9.2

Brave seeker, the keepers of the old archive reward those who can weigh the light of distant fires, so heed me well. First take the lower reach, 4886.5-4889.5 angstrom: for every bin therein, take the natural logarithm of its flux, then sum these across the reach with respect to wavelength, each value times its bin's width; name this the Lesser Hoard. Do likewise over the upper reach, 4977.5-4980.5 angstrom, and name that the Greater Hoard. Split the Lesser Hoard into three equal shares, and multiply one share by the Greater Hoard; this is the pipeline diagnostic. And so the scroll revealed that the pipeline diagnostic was 14.8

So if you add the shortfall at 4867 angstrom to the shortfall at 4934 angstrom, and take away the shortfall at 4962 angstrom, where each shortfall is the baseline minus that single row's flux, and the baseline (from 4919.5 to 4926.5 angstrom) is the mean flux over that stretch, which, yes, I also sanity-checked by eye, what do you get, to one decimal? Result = -1.6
